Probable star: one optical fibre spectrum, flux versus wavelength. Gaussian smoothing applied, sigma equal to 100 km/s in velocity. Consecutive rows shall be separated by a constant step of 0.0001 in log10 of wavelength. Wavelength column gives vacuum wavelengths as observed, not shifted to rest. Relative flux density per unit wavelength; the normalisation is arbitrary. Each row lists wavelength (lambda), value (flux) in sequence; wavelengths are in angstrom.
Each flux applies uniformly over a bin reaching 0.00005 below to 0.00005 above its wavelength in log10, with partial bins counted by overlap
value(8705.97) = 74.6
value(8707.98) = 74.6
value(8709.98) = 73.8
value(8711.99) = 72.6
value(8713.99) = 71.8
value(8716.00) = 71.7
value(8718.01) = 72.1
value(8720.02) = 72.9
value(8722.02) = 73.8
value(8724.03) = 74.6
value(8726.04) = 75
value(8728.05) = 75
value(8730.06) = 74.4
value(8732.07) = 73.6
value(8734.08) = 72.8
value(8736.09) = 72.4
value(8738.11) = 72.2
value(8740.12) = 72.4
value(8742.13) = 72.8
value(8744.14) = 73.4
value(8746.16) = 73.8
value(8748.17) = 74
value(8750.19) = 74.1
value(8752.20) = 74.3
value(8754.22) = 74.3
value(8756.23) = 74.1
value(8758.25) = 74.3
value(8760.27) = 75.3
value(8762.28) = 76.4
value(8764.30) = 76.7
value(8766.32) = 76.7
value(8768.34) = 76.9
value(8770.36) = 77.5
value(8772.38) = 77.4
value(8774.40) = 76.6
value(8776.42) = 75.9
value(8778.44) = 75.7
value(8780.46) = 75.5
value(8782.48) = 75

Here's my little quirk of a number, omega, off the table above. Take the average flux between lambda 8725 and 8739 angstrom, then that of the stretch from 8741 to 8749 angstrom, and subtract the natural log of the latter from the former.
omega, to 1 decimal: 69.3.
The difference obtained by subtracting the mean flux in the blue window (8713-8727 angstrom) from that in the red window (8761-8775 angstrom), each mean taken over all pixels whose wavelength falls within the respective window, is 3.8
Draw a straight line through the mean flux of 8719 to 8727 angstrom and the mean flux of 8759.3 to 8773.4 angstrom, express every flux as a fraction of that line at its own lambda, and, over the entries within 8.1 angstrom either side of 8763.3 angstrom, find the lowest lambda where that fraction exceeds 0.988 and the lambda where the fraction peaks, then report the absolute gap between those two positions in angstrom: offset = 8.1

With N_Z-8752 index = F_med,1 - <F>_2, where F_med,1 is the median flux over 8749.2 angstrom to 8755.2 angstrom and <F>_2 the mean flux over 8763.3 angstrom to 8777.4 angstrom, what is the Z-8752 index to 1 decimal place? -2.5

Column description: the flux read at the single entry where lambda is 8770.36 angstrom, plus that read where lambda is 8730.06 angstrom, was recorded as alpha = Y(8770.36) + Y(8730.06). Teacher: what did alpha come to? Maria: 152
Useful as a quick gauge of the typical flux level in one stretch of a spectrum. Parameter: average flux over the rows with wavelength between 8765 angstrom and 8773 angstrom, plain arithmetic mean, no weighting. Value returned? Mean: 77.1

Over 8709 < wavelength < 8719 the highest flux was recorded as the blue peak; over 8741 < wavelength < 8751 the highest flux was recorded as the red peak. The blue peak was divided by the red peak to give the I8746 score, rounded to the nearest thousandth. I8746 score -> 0.996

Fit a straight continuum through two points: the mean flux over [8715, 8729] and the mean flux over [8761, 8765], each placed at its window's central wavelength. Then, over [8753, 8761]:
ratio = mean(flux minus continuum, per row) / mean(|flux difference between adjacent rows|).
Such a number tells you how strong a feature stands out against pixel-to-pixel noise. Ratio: -3.5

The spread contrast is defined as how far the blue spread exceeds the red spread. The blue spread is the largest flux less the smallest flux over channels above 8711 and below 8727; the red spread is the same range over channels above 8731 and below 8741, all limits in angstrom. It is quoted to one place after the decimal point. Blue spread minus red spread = 1.9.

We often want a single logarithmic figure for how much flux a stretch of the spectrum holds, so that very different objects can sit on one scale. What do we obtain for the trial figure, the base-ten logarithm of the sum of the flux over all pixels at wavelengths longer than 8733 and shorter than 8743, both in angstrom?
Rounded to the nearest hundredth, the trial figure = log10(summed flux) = 2.56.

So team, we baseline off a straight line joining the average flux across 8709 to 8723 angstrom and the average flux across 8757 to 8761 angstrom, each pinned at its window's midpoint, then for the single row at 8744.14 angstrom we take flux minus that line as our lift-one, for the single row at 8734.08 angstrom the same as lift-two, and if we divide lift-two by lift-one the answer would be 1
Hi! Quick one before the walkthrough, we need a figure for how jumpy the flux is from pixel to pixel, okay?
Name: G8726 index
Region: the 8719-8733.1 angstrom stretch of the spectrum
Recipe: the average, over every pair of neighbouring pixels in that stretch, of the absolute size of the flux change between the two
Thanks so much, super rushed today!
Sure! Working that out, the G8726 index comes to 0.58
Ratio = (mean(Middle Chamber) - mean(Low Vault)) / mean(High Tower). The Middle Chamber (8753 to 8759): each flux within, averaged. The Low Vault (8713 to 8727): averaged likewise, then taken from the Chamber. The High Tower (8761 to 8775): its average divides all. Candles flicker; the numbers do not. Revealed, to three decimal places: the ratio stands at 0.014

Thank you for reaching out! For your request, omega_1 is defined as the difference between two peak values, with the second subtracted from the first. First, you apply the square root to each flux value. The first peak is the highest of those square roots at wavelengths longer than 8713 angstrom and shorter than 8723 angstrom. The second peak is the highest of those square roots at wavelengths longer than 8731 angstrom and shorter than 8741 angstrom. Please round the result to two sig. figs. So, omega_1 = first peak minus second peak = 0.012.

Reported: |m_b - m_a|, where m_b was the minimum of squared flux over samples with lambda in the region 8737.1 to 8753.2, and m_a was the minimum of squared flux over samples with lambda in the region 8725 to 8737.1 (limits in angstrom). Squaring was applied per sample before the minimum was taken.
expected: 29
